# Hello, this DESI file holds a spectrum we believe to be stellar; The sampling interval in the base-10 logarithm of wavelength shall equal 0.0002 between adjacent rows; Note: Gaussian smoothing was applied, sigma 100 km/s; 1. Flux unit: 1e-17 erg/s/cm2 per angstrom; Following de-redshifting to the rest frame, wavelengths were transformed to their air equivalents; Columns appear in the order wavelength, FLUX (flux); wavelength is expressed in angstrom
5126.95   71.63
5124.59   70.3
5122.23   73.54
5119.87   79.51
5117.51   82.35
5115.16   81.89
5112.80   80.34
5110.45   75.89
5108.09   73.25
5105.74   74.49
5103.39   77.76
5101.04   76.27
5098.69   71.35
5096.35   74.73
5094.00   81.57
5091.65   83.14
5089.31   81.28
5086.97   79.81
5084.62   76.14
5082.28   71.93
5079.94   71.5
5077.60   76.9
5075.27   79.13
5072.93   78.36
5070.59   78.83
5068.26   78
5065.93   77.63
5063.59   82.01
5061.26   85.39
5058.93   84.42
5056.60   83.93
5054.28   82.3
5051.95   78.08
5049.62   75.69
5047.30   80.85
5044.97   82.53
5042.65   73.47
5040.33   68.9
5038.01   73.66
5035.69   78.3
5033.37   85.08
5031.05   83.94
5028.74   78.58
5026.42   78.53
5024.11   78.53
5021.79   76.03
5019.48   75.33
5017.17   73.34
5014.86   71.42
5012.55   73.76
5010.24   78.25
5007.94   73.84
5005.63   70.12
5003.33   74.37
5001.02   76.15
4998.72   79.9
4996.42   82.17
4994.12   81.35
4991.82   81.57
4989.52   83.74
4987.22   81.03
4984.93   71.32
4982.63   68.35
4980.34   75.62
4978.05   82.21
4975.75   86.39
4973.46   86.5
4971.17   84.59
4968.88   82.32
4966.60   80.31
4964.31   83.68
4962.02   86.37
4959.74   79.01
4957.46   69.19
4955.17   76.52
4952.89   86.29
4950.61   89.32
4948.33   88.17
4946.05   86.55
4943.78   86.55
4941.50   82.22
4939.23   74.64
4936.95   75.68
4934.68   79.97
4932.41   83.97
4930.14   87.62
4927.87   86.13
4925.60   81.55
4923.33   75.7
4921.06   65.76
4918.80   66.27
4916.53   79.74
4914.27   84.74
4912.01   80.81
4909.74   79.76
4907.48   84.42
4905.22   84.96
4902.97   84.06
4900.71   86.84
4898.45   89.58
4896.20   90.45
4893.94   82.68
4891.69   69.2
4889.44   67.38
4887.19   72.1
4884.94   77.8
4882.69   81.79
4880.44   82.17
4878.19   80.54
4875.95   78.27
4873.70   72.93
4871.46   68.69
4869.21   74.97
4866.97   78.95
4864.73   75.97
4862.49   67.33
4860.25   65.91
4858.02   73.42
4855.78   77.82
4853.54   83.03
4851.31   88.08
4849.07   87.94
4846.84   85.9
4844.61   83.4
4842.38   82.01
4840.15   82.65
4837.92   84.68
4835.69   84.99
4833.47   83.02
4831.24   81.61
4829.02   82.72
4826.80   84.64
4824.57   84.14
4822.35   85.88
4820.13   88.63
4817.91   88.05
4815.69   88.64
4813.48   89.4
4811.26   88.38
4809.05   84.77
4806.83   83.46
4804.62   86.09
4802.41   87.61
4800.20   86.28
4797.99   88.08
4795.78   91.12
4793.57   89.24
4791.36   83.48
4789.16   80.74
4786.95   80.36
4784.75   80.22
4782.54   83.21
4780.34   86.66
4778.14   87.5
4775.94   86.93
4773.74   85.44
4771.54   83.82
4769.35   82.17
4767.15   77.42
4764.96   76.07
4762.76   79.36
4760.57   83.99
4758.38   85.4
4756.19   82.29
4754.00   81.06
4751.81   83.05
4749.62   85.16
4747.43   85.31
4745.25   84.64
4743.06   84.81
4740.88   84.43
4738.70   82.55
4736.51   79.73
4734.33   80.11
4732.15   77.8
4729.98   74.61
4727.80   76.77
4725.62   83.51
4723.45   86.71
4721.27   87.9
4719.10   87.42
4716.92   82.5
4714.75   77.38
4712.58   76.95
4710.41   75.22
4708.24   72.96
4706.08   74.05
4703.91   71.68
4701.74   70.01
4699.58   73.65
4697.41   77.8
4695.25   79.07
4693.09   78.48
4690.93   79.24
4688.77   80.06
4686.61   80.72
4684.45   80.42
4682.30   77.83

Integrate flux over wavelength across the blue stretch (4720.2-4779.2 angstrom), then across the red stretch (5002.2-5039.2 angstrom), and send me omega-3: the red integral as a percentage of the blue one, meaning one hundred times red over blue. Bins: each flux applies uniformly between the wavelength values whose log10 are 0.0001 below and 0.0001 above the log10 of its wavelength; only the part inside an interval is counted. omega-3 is 58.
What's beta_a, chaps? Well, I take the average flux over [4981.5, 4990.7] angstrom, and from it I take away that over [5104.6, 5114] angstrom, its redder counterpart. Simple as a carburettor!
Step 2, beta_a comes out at 0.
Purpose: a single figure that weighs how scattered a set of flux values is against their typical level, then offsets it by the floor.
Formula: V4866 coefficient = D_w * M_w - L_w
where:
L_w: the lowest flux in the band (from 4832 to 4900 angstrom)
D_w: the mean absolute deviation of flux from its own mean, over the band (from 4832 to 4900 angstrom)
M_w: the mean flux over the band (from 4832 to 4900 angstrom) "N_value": 393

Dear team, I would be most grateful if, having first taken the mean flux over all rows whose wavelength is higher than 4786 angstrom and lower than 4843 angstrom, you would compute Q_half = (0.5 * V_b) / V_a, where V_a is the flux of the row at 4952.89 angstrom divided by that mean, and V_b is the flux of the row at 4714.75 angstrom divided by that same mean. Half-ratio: 0.45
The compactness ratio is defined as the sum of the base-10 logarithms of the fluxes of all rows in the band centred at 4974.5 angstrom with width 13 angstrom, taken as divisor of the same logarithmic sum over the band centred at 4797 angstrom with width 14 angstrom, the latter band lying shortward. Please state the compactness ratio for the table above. 1.013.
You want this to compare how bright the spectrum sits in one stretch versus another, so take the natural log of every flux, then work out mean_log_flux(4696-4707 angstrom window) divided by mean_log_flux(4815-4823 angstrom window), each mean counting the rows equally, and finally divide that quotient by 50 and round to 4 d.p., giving 0.0192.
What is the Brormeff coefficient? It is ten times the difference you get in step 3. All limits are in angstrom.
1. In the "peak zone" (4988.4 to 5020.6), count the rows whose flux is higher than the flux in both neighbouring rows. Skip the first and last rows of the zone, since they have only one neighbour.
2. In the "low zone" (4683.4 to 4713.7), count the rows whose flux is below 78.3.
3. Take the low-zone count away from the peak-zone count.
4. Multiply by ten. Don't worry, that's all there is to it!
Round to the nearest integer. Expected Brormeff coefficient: -60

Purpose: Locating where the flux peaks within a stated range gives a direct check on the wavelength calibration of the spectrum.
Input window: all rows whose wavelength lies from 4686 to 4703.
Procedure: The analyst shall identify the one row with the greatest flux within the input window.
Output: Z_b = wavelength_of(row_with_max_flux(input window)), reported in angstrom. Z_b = 4686.61 angstrom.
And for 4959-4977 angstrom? 4973.46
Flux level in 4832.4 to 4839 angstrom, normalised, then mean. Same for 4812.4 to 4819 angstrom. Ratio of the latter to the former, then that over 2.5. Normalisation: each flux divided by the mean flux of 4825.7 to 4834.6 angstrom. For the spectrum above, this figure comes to 0.421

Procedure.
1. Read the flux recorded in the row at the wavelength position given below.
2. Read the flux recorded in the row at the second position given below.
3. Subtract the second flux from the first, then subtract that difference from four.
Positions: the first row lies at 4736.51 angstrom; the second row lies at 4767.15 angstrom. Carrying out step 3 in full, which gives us 1.7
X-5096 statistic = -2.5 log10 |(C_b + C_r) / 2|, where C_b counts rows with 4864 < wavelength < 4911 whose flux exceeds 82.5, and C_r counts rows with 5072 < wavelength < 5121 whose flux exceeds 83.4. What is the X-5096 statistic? -1.4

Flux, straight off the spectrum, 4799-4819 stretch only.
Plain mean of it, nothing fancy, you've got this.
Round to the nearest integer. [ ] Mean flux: 87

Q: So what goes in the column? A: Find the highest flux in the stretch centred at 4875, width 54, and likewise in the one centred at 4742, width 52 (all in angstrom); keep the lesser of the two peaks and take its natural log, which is 4.48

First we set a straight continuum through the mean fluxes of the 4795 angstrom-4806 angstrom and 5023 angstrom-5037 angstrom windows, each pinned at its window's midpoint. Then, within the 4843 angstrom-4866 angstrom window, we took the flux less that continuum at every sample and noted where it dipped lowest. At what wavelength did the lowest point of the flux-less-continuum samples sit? 4860.25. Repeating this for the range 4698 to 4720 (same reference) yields 4701.74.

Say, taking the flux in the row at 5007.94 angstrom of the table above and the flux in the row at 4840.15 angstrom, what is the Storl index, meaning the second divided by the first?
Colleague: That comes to 1.12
